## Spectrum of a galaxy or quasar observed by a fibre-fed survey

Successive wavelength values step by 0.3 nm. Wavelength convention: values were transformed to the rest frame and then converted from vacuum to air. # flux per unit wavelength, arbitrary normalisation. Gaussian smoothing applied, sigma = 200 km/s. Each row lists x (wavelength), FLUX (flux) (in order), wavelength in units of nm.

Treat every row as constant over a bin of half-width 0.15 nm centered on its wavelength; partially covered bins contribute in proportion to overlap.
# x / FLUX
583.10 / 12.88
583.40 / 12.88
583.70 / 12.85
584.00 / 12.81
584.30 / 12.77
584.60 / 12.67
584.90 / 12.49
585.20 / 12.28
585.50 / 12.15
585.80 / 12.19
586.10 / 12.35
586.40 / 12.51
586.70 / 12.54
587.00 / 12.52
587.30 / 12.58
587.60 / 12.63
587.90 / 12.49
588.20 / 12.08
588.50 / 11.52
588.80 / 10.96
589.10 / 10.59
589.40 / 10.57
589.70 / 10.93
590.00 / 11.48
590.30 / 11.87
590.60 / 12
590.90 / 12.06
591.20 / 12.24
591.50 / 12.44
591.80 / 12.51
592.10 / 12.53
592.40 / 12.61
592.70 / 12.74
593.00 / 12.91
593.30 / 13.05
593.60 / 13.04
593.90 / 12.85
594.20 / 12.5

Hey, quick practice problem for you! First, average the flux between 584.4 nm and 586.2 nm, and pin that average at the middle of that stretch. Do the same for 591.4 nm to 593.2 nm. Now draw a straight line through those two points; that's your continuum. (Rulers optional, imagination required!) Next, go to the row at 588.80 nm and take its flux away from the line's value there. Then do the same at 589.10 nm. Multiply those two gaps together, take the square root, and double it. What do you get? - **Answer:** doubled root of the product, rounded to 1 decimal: 3.4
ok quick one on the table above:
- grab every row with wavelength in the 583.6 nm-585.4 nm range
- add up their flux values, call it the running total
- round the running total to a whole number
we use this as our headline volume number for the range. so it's 76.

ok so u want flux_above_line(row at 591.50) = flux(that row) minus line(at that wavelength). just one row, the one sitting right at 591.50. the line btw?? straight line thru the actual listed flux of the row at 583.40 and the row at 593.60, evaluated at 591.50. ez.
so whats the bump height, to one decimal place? -0.6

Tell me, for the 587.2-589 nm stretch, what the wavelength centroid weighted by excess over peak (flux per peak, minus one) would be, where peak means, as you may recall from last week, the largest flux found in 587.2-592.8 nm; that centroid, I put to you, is 588.47 nm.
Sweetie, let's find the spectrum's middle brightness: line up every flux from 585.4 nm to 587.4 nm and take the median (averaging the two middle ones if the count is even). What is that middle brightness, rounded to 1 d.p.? 12.5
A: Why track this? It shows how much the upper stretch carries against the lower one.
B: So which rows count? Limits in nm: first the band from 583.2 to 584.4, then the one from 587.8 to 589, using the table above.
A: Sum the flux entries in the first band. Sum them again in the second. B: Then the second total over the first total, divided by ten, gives 0.092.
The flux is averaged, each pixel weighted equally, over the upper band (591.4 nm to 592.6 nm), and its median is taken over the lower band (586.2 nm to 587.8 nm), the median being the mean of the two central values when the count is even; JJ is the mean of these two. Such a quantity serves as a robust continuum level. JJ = 12.5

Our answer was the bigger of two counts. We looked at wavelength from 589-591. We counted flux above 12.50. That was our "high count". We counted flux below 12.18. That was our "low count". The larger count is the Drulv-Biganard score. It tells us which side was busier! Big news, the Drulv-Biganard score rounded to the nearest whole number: 7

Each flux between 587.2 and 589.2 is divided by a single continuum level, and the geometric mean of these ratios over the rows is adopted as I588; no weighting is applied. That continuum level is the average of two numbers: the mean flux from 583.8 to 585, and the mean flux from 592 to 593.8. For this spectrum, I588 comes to 0.926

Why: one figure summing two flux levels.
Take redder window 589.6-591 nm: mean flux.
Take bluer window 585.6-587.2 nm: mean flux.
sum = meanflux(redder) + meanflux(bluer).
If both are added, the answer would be 24.1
